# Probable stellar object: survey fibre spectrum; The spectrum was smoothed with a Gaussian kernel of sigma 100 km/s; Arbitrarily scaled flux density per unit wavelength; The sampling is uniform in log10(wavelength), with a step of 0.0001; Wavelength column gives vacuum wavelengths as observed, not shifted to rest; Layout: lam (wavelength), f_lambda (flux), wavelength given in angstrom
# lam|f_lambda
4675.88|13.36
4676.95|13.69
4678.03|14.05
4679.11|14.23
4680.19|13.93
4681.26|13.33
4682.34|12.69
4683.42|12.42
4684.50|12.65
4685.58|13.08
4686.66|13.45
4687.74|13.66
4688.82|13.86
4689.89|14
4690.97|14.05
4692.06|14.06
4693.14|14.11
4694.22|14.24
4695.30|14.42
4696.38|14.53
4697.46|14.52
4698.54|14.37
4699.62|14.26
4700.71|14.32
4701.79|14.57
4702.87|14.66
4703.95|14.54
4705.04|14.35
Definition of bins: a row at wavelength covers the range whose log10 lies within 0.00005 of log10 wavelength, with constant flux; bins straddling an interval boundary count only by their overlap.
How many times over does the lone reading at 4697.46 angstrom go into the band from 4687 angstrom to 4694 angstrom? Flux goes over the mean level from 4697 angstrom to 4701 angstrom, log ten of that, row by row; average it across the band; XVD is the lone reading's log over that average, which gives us -0.4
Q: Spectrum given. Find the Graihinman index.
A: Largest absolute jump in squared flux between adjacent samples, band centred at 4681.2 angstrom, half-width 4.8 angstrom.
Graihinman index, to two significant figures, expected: 17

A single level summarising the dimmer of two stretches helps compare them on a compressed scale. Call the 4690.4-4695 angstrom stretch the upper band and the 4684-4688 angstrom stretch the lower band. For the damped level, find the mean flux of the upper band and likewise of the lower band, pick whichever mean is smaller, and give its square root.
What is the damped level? 3.63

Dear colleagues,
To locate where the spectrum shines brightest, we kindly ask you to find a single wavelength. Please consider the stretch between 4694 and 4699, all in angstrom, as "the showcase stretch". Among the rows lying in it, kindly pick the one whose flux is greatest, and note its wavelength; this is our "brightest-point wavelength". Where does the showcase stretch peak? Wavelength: 4696.38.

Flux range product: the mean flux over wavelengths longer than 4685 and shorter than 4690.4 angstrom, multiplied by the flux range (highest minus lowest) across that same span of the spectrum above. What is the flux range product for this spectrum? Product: 13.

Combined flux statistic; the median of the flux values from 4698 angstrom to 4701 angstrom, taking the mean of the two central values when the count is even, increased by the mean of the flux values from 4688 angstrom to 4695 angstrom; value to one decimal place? 28.4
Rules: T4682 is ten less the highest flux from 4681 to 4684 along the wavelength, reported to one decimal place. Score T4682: -3.3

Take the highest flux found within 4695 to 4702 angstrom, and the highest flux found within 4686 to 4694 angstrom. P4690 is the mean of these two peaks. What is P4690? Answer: 14.3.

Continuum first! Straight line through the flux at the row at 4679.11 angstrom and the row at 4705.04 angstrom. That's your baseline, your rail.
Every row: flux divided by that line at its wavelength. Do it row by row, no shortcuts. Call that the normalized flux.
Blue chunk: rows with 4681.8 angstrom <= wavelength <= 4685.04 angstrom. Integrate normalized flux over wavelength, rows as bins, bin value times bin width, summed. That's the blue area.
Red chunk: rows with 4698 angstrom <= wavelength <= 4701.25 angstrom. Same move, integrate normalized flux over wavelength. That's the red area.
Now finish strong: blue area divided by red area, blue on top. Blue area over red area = 0.881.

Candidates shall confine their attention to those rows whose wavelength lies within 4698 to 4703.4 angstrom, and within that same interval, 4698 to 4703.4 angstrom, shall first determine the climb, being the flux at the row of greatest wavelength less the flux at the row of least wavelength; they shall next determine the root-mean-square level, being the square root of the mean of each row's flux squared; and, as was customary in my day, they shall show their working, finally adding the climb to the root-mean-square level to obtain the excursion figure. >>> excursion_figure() 14.7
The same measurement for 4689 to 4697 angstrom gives 14.7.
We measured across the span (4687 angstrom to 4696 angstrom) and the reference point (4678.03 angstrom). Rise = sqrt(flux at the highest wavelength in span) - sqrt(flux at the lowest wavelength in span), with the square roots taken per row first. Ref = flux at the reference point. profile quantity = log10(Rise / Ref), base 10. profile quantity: -2.14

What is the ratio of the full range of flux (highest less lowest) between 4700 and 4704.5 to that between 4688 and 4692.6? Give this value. 1.7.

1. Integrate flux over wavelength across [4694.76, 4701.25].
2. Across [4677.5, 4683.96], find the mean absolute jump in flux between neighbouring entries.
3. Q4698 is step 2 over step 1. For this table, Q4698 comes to 0.0043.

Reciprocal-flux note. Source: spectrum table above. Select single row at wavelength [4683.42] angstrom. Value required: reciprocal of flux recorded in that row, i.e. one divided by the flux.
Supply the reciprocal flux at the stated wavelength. 0.081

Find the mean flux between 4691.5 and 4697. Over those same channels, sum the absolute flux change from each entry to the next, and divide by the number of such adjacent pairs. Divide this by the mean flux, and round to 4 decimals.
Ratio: 0.0082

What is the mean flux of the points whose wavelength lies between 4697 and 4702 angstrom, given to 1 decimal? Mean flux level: 14.4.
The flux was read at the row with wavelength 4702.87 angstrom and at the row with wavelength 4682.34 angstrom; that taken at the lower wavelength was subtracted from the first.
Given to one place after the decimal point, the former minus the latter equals 2.0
